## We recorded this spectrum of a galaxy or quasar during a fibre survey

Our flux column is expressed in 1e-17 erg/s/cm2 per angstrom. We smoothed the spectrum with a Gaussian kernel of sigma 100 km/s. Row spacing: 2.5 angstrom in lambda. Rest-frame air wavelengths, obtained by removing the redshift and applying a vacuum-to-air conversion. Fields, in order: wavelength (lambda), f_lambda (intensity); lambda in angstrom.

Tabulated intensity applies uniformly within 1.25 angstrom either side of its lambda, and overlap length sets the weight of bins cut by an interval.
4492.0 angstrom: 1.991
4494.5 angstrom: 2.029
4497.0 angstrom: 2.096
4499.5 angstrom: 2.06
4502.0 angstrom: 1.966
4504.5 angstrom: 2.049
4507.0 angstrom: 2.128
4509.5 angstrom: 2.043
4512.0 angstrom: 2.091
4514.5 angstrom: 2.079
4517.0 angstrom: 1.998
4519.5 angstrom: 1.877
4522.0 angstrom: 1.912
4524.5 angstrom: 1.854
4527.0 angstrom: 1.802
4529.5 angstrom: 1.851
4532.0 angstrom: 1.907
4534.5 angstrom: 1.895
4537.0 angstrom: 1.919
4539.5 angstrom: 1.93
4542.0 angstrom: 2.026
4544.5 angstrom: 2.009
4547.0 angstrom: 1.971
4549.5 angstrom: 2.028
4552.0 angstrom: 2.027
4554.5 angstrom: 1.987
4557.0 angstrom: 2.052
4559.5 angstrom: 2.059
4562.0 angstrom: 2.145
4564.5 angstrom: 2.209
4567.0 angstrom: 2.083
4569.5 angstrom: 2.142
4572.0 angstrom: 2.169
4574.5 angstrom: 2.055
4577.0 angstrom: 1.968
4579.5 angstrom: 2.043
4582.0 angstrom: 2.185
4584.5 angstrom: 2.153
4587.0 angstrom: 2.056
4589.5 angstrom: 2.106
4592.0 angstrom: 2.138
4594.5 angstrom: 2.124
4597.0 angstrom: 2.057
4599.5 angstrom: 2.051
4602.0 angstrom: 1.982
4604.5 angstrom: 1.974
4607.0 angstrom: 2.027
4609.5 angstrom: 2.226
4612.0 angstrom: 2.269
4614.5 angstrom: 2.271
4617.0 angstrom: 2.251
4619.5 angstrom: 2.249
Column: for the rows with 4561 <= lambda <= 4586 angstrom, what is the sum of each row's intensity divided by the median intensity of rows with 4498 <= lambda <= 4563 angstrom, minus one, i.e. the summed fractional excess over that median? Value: 0.6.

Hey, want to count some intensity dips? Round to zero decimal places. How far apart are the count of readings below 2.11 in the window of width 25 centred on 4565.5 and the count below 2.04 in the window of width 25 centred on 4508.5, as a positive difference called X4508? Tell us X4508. 3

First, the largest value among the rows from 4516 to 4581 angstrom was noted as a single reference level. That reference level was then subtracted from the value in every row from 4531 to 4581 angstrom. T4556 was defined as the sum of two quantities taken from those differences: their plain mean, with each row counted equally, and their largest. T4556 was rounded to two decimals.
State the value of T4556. -0.18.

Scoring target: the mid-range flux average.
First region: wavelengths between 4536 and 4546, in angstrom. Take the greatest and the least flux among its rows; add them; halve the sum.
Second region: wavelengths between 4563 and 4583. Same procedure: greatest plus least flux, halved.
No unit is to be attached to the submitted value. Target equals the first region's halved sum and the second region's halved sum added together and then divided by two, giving 2.03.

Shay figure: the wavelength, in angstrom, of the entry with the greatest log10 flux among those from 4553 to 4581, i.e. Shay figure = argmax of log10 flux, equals 4564.5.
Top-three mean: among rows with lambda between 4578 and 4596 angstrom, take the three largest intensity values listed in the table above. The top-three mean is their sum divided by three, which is 2.16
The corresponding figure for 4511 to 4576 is 2.17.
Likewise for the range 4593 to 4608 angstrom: 2.08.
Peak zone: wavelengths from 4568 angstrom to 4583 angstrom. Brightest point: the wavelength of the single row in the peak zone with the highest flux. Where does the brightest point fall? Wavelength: 4582.0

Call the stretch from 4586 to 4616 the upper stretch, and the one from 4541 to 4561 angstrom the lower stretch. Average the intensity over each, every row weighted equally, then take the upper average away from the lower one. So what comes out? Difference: -0.087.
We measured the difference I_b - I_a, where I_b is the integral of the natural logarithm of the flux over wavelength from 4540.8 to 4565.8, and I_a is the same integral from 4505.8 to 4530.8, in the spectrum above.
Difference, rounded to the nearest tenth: 1.1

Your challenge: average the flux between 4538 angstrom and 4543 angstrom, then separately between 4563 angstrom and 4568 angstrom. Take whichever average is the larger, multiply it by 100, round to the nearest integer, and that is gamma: 215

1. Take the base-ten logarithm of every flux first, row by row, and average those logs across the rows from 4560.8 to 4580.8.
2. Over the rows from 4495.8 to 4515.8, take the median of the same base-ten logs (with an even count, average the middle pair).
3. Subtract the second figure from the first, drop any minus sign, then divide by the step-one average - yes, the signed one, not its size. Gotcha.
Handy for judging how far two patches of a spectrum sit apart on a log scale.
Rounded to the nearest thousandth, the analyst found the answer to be 0.020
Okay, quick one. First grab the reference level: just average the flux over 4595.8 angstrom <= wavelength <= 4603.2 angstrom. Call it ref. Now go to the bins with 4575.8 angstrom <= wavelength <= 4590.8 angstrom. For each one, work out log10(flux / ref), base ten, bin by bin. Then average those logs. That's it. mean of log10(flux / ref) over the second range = 0.011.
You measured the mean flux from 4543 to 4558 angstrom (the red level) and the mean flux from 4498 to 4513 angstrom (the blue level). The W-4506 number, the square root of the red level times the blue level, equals 2.03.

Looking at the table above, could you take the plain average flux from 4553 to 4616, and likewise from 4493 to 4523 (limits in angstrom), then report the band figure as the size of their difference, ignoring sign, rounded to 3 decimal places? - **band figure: 0.074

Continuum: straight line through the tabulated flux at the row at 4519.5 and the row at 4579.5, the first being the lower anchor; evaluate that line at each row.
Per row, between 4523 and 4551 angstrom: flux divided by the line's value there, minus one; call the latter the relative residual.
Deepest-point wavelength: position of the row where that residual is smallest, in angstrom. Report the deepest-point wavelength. 4527.0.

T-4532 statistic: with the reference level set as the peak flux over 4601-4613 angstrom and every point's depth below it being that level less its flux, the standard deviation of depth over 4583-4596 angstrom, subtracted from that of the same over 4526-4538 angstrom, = 0.01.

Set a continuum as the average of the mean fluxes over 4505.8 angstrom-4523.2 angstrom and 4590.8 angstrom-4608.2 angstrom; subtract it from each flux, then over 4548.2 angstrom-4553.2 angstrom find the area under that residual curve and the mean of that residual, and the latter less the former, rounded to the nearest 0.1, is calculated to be 0.0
